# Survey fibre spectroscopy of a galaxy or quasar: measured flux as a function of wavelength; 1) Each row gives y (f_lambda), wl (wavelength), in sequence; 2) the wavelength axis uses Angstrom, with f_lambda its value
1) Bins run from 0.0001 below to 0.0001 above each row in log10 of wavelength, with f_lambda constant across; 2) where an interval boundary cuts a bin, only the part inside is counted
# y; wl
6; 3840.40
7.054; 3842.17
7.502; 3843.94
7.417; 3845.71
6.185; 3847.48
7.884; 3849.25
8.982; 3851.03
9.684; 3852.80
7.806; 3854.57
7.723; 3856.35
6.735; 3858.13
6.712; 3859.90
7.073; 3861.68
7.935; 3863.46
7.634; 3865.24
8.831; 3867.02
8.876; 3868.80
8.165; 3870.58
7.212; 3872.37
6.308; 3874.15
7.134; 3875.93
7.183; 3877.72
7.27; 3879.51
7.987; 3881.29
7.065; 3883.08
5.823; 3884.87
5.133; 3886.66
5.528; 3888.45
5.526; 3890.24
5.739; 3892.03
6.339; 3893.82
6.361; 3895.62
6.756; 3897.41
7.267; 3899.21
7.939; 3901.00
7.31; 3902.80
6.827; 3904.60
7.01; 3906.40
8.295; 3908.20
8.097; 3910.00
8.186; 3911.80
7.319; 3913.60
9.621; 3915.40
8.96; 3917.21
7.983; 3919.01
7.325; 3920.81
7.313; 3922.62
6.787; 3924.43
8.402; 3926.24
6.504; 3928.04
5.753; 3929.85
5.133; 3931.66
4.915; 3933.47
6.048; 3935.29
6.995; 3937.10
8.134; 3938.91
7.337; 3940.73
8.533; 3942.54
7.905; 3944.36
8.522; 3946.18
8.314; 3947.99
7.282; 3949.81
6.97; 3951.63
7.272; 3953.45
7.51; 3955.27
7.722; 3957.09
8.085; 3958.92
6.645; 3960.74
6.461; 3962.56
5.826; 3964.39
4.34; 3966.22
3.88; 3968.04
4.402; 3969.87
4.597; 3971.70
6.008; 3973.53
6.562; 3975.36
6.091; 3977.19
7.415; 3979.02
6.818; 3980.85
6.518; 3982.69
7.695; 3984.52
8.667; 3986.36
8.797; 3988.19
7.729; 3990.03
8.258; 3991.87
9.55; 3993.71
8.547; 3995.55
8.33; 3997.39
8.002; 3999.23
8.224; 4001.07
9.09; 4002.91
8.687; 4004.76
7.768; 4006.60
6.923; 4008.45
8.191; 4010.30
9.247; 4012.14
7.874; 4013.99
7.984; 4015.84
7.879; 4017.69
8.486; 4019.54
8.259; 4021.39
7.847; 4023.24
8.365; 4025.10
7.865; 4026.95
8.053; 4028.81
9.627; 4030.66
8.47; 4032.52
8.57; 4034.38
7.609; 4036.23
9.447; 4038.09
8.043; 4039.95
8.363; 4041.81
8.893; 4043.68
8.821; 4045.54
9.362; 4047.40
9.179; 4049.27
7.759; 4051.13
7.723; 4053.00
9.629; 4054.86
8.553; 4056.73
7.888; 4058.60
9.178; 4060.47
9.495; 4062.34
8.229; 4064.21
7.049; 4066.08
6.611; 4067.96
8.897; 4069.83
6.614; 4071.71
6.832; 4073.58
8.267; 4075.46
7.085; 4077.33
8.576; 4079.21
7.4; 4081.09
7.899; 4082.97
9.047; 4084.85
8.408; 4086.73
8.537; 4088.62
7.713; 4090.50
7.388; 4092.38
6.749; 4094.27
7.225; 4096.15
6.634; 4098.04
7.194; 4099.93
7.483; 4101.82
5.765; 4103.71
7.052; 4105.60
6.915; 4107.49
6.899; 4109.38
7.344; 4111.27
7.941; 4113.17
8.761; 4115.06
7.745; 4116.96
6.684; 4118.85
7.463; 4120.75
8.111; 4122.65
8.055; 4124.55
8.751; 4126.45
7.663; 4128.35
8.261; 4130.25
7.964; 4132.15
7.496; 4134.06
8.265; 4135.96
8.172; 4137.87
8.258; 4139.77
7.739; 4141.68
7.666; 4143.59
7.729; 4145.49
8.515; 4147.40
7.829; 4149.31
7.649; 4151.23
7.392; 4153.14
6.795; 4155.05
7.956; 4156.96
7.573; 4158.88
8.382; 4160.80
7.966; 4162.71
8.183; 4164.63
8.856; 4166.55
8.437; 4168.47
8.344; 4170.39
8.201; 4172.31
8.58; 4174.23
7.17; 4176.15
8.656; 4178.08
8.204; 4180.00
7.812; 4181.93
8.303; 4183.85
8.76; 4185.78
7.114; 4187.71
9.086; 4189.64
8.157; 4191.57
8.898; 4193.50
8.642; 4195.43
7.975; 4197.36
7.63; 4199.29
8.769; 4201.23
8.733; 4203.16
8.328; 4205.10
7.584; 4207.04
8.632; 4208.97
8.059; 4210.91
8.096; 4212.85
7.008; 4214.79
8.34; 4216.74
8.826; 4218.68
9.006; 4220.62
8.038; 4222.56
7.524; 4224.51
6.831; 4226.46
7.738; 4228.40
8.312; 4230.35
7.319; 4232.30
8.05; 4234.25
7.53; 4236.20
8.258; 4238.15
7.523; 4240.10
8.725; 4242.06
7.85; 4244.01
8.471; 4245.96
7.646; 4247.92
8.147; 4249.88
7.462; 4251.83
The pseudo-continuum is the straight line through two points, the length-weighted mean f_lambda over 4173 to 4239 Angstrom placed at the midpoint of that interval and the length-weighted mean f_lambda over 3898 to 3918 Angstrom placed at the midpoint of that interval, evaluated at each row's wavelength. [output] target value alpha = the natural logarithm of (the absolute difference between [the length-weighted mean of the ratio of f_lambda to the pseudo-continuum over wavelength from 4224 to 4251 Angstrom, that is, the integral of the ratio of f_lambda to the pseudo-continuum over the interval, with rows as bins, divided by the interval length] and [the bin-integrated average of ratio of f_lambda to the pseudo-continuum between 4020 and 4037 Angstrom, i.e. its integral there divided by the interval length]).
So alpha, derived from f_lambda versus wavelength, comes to -2.6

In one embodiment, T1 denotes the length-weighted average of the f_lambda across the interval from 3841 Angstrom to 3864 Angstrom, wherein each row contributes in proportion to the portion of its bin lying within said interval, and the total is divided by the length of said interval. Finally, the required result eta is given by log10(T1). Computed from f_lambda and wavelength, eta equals 0.88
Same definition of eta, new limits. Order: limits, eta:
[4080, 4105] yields 0.87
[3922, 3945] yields 0.84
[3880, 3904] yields 0.82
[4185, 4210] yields 0.92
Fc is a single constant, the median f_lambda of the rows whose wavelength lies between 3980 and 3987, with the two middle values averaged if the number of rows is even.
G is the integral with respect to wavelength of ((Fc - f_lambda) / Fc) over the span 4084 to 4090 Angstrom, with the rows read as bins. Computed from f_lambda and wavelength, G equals -1.1 Angstrom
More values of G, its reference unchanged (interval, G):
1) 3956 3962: -0.1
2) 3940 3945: -0.5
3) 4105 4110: 0.2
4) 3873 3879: 0.3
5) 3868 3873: -0.6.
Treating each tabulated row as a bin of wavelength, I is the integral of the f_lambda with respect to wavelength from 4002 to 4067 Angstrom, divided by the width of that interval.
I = 8.4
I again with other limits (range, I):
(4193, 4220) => 8.3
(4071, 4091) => 7.9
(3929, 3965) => 7.1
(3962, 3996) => 6.7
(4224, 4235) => 7.6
